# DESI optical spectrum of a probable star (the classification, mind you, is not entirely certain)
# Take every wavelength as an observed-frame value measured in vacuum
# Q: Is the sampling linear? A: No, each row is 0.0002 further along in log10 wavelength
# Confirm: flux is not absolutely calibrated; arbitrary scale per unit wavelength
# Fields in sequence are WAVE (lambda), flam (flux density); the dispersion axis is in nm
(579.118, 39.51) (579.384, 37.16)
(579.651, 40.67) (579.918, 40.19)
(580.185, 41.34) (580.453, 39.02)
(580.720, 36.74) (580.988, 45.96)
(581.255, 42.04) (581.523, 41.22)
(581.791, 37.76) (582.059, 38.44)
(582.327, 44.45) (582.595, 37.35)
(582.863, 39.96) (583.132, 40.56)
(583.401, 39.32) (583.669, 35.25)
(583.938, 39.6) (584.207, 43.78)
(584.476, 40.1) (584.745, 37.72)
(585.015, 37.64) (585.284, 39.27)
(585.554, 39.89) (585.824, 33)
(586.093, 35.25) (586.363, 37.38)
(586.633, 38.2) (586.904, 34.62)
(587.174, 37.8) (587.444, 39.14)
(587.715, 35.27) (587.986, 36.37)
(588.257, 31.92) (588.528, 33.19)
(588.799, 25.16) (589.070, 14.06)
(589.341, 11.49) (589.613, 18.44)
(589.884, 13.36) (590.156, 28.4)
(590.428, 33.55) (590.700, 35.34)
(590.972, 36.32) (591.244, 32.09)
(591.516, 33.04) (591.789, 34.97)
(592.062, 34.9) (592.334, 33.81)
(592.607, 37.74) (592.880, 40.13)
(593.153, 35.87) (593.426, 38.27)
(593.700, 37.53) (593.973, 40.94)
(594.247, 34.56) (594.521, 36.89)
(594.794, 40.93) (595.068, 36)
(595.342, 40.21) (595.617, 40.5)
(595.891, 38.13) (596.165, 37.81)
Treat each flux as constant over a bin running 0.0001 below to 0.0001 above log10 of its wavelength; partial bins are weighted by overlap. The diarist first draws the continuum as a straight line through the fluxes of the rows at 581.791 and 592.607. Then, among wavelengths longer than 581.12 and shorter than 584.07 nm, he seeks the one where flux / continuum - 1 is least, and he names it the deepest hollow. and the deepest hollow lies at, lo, 583.669 nm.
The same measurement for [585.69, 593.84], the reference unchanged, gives 589.341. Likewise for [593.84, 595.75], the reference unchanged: 594.247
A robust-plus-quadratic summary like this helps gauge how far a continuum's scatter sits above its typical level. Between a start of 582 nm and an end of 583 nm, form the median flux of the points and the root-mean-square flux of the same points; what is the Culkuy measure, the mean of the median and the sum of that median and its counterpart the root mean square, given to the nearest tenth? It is 59.3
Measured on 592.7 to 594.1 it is 57.6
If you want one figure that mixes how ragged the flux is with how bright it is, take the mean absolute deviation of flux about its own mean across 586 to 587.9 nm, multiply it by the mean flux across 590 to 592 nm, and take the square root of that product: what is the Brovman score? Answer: 7.1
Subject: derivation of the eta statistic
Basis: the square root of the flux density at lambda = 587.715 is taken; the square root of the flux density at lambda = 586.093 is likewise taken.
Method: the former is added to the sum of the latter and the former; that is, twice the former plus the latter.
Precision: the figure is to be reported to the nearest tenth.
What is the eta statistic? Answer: 17.8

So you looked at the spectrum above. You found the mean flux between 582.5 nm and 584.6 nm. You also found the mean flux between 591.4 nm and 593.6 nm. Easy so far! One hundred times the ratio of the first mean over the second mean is 109.4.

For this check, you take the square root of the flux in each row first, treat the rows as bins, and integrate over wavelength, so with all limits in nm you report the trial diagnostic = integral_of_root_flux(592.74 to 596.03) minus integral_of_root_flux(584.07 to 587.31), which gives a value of 0.4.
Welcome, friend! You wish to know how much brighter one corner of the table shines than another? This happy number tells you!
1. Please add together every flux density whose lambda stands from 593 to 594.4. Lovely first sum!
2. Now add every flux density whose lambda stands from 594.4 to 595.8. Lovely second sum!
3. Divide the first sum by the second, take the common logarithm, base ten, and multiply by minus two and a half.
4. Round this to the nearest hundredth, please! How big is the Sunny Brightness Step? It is 0.04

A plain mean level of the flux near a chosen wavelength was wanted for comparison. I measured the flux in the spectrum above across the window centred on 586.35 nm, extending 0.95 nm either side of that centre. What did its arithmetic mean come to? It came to 36.6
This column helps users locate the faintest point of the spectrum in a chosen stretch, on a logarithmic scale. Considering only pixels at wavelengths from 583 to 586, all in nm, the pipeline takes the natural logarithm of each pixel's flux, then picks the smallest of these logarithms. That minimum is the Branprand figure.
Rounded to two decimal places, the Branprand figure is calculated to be 3.50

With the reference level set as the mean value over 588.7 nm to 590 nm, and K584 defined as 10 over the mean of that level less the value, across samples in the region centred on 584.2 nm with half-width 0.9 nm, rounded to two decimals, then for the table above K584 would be -0.44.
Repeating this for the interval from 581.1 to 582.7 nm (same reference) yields -0.42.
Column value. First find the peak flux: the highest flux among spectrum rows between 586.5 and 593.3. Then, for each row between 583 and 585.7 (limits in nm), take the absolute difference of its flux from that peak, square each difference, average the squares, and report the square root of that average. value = 2.3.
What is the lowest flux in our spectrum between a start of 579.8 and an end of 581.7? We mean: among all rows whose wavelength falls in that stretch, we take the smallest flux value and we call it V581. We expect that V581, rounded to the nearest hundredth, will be 36.74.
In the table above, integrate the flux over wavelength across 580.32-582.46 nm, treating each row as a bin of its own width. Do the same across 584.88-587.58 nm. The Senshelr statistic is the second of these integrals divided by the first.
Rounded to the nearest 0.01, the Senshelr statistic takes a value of 1.15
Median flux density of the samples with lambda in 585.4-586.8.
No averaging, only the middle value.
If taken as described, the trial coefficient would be 37.4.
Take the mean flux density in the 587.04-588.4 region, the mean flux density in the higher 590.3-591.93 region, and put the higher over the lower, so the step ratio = 0.95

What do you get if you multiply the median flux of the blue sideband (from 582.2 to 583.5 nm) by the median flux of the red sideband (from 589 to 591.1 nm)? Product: 936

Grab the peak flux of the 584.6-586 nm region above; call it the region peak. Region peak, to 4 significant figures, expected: 39.89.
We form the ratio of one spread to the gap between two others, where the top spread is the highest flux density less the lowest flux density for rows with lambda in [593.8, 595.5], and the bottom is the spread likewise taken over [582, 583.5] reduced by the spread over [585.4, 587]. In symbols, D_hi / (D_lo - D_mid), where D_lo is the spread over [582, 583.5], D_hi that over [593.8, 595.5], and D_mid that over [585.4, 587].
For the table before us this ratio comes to 30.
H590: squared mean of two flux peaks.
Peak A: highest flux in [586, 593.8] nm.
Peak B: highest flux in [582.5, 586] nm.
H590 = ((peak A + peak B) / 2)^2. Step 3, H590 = 1760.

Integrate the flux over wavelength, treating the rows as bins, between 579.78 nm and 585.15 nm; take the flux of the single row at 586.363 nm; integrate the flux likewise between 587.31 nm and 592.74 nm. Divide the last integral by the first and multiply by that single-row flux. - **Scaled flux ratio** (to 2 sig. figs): 28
